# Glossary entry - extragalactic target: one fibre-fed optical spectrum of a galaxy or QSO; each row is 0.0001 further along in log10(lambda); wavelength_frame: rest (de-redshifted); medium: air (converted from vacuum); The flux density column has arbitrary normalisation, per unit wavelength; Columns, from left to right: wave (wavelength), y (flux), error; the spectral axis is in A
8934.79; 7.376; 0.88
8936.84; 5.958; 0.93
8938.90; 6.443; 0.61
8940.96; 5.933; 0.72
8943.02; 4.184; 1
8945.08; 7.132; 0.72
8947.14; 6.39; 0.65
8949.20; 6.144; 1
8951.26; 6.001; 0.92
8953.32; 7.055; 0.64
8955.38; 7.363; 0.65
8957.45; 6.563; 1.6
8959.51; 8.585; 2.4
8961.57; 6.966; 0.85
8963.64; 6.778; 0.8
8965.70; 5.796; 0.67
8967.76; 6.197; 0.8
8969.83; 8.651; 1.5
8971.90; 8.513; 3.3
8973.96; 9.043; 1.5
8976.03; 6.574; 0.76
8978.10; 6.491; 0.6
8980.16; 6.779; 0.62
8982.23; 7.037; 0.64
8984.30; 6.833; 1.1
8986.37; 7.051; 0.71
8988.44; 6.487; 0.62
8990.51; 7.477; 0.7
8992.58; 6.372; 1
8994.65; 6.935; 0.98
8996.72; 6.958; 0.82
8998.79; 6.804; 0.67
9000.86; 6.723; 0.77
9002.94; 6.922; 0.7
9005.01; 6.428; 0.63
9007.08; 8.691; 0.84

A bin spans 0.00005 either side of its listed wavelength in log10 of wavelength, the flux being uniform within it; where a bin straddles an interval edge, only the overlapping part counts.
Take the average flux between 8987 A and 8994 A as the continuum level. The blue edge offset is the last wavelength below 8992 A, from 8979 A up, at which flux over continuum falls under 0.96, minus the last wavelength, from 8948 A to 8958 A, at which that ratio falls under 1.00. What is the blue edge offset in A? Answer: 31.0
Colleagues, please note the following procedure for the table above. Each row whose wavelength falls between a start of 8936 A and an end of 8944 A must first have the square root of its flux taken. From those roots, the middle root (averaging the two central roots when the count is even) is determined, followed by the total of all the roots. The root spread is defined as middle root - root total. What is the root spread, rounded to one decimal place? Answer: -7.0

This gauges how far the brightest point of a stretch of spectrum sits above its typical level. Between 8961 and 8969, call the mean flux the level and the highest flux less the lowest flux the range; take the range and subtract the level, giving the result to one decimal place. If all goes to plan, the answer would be -5.3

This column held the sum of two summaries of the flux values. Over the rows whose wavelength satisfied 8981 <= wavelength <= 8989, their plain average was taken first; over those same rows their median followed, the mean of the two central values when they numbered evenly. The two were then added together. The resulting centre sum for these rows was 13.8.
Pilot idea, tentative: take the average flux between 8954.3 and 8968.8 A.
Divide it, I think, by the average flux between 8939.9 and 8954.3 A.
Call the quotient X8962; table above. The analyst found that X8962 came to 1.13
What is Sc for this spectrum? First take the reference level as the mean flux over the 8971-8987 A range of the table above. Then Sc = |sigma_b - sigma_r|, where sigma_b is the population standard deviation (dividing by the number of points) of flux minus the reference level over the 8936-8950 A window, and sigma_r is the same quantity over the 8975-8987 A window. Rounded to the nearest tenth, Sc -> 0.6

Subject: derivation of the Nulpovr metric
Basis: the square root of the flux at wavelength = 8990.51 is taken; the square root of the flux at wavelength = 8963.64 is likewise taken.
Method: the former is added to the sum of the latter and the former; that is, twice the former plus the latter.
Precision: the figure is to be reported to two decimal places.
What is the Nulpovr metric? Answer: 8.07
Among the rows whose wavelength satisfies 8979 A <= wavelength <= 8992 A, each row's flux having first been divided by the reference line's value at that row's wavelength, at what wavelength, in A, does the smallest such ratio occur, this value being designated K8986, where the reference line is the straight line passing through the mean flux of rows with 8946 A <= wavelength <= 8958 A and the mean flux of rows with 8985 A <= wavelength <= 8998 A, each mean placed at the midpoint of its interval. 8988.44 A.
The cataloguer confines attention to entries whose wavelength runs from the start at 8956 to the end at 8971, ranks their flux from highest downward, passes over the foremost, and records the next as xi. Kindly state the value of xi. 8.585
